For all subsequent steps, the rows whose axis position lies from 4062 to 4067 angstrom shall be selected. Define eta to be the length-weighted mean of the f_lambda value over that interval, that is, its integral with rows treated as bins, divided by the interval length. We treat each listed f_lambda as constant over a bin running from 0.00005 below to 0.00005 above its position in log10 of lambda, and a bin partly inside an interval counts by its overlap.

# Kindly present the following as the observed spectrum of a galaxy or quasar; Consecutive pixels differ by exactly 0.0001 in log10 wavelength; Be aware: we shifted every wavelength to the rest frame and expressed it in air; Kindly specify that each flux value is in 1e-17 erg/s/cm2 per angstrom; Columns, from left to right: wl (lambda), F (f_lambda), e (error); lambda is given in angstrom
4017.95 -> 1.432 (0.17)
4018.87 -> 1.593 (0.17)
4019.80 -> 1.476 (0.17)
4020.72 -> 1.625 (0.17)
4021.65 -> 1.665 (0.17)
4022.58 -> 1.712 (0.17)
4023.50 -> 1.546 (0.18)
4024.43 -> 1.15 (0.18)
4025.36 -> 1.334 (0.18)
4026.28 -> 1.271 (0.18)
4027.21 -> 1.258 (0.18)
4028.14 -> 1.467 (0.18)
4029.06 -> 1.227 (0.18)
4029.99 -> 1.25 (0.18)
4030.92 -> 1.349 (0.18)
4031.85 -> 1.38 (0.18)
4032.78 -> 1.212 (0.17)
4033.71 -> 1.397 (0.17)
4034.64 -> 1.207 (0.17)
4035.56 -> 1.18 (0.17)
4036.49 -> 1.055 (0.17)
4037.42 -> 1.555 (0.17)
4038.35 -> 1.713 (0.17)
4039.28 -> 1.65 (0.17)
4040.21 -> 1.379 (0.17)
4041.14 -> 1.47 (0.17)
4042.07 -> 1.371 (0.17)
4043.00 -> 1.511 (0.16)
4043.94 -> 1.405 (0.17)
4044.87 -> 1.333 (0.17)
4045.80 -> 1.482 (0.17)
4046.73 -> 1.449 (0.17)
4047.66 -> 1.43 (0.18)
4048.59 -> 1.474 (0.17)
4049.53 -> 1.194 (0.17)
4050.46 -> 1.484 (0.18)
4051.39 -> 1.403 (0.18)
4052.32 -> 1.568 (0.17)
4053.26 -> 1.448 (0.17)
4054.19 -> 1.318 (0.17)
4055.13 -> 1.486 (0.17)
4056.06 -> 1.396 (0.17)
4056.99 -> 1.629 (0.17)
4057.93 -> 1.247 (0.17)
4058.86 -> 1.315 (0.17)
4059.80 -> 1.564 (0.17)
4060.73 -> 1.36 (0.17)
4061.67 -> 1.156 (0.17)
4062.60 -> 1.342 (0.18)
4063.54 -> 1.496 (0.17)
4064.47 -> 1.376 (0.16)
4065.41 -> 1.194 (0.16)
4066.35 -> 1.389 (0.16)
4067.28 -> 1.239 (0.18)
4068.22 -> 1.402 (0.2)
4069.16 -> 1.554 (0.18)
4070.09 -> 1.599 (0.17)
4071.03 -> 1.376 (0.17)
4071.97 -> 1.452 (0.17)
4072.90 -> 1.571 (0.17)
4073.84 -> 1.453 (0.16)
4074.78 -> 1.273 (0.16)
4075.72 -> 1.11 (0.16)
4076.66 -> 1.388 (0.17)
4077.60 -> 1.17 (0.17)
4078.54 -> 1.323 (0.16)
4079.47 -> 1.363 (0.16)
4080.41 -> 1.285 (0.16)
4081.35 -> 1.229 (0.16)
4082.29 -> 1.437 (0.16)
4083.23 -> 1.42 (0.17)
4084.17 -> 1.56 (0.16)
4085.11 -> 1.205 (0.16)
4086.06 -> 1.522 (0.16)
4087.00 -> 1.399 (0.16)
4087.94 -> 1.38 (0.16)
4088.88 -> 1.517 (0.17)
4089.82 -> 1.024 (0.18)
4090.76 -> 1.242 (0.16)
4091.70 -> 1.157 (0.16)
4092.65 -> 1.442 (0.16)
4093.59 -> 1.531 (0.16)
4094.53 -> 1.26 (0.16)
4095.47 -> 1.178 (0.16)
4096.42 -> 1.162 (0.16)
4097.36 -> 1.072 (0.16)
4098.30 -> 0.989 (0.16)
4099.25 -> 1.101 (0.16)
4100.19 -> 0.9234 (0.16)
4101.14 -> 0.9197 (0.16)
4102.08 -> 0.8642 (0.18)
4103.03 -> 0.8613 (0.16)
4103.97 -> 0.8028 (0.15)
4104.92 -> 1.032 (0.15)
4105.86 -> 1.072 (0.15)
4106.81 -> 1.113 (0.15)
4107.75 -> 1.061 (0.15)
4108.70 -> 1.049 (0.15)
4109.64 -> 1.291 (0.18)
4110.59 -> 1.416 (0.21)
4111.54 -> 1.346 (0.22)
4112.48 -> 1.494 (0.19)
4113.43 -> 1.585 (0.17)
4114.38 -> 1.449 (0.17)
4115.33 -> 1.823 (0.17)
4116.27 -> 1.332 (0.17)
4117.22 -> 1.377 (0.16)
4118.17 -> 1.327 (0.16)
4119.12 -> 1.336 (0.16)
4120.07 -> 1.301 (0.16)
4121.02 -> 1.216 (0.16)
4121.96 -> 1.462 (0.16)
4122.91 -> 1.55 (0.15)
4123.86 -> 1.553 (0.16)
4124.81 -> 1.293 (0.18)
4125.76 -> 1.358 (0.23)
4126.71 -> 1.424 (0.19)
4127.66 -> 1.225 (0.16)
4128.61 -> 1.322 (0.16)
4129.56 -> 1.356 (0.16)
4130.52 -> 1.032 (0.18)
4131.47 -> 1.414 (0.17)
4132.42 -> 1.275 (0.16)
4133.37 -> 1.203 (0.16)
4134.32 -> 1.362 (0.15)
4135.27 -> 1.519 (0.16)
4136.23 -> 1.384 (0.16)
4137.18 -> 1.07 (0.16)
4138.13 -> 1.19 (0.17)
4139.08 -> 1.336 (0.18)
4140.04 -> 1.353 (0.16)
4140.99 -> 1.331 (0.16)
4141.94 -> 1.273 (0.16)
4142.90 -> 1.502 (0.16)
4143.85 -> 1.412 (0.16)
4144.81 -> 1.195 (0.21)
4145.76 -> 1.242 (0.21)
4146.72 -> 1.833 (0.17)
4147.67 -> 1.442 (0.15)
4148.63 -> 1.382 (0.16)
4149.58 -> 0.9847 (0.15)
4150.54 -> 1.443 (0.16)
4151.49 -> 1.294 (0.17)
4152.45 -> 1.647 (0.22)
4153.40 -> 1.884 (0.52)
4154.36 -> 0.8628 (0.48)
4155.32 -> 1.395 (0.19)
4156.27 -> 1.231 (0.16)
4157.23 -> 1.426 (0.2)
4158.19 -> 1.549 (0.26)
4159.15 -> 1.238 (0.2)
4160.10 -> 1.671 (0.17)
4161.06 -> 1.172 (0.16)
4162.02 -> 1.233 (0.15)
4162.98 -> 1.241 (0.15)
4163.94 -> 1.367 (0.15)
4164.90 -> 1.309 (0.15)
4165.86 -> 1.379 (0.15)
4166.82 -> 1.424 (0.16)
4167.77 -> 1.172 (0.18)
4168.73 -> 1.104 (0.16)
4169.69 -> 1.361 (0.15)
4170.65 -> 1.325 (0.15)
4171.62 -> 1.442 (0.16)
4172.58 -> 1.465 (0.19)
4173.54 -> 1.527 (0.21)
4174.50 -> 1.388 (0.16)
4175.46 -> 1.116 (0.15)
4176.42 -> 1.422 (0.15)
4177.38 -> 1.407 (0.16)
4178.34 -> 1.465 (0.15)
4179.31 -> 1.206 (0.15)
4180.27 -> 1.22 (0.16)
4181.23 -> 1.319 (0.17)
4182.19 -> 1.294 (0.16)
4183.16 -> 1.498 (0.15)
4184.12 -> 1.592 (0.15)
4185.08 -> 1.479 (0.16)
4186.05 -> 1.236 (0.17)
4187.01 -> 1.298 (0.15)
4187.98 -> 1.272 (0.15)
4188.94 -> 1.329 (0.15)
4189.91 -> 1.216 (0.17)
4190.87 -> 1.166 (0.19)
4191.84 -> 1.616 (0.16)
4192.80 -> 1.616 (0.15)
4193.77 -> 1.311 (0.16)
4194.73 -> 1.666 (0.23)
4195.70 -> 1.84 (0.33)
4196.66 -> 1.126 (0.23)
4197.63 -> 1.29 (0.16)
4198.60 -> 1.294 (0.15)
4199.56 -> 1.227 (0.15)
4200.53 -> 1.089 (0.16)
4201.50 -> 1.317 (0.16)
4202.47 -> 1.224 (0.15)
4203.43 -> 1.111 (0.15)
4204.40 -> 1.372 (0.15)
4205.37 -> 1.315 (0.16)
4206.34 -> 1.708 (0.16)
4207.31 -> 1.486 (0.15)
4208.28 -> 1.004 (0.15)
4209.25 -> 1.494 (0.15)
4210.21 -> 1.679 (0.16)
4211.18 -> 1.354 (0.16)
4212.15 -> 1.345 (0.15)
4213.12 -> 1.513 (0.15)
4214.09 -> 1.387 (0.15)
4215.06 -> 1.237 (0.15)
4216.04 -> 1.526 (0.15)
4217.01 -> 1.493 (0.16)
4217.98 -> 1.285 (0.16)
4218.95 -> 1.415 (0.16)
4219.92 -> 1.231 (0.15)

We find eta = 1.351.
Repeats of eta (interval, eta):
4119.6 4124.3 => 1.417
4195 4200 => 1.370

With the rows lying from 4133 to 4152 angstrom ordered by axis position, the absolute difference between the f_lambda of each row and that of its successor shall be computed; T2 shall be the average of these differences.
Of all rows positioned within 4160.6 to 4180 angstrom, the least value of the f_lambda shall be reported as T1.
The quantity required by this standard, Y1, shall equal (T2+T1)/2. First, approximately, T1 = 1.104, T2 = 0.198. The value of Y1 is 0.651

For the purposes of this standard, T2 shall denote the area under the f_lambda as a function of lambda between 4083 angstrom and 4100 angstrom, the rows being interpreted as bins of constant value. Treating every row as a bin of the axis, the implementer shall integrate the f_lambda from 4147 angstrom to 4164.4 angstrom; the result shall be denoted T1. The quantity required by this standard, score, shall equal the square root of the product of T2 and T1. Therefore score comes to 22.7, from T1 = 23.7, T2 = 21.7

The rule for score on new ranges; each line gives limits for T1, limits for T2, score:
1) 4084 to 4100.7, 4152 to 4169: 21.9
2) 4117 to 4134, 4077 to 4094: 22.8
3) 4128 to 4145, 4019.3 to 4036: 22.6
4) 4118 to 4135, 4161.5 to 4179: 23.1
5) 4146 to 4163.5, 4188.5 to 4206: 23.8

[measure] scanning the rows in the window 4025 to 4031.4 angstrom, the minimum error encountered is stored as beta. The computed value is 0.180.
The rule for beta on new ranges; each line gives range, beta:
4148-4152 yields 0.150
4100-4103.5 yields 0.160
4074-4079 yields 0.160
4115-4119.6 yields 0.160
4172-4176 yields 0.150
